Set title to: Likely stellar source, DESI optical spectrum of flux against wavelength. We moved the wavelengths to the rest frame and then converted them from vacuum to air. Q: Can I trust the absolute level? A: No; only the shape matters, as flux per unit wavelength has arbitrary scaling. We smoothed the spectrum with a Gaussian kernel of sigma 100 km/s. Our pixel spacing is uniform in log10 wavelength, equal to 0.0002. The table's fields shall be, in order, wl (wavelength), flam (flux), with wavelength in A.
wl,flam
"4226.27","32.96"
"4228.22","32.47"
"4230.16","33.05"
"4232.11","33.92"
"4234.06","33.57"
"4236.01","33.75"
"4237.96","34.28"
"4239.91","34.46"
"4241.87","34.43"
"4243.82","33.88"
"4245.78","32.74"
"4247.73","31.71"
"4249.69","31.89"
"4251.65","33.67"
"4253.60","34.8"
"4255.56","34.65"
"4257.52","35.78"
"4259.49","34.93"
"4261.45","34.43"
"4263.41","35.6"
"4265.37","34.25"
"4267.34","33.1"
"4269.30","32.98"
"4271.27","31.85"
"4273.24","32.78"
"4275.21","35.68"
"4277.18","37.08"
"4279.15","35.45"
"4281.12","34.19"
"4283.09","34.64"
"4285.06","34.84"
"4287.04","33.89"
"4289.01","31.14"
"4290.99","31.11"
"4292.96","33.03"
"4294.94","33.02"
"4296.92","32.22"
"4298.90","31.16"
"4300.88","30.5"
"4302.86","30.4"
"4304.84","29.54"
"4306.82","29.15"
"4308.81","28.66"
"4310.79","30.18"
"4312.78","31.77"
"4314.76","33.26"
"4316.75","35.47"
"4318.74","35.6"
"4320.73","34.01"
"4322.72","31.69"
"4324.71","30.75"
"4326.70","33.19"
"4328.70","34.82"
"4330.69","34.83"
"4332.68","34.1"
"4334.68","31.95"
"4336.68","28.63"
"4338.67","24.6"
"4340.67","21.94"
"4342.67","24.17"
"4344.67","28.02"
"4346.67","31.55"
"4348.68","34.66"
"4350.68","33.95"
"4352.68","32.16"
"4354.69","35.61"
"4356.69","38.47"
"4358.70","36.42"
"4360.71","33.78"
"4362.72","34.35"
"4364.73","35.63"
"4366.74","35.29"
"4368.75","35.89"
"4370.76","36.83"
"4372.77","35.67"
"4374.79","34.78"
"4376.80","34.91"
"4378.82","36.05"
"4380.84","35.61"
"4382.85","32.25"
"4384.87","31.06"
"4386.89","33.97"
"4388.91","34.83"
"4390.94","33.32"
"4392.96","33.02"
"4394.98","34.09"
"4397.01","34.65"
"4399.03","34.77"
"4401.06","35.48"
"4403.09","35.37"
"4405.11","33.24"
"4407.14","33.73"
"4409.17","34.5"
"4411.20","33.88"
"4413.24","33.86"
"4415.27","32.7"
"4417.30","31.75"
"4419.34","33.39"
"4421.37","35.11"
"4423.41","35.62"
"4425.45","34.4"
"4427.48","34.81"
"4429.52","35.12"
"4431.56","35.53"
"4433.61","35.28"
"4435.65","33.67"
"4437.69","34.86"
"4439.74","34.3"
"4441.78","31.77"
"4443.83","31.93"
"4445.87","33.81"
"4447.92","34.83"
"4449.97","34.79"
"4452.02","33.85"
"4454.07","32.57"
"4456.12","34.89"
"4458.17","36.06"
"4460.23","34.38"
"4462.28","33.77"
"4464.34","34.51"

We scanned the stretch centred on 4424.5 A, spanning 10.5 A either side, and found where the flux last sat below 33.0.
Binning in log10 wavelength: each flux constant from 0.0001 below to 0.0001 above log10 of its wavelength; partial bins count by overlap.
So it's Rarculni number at 4417.30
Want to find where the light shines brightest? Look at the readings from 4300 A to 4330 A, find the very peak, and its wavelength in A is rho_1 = 4318.74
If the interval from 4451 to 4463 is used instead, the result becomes 4458.17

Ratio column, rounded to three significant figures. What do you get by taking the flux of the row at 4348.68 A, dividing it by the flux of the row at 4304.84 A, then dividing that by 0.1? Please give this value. 11.7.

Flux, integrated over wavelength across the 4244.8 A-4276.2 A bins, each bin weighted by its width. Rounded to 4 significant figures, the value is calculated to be 1061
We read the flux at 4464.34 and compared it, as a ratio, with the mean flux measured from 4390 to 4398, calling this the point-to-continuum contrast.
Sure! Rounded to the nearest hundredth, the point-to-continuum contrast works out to 1.02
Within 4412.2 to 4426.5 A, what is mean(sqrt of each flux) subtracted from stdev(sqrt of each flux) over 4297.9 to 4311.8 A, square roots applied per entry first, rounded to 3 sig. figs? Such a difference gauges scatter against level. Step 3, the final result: -5.74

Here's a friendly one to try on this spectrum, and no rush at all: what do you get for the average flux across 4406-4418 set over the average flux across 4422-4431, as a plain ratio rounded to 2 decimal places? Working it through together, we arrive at 0.95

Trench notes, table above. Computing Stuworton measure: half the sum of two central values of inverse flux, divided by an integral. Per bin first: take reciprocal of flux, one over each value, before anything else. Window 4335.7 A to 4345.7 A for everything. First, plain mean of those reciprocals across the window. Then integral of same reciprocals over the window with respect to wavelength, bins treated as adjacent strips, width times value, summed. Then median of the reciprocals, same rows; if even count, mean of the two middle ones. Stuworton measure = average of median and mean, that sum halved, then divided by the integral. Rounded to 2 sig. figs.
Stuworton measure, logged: 0.10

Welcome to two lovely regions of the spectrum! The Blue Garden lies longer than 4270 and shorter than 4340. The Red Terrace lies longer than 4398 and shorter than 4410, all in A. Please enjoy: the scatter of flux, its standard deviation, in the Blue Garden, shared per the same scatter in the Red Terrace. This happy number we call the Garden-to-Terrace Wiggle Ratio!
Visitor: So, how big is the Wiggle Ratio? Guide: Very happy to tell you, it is 3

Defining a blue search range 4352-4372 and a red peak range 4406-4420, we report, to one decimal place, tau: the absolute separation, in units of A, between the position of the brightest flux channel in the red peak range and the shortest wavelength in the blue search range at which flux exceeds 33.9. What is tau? 54.5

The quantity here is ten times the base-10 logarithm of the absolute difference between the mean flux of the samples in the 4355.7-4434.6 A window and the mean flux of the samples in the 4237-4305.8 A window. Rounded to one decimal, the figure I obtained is 0.7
